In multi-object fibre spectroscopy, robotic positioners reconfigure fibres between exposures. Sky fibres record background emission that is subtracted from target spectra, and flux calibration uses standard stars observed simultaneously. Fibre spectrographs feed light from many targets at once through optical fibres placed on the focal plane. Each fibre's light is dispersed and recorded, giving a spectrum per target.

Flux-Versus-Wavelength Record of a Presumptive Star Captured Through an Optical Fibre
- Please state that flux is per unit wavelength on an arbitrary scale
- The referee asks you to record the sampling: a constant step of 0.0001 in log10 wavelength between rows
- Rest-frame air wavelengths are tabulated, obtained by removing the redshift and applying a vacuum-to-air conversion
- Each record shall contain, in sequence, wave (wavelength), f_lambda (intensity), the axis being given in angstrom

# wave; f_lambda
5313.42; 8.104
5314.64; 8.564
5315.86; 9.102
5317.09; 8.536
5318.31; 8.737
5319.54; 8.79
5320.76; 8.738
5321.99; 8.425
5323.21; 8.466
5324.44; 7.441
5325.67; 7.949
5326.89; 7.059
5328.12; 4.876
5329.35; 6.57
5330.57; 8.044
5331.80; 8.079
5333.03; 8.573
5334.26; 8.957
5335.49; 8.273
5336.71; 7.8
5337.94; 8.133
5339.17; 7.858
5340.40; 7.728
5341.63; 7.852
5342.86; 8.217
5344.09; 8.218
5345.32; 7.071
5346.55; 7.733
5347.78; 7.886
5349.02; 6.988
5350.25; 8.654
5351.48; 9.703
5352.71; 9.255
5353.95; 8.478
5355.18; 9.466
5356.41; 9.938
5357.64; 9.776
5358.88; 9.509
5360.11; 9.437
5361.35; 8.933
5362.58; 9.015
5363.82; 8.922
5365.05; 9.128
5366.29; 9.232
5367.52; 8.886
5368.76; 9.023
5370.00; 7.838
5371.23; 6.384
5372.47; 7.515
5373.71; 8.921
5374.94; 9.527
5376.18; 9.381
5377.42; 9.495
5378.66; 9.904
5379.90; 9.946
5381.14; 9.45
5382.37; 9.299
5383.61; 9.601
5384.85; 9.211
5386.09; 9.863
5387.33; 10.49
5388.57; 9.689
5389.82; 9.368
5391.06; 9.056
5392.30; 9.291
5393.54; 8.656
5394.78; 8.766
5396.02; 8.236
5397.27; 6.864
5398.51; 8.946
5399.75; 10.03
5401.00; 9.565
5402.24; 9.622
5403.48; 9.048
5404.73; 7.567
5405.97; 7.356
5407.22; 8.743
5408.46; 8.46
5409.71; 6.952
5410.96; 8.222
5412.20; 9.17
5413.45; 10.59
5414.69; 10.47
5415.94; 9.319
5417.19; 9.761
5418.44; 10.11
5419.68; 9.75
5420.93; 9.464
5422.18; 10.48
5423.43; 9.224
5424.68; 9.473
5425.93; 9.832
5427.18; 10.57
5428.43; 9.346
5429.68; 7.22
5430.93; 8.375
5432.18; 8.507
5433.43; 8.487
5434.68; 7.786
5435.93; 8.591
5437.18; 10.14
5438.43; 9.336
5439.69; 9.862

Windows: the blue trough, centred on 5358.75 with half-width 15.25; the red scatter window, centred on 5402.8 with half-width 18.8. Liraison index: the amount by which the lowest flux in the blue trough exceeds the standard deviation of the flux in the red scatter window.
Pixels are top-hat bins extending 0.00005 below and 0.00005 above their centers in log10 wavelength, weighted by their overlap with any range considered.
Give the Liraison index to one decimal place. 5.4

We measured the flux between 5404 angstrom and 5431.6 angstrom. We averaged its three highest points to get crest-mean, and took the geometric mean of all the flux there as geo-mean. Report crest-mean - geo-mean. 1.5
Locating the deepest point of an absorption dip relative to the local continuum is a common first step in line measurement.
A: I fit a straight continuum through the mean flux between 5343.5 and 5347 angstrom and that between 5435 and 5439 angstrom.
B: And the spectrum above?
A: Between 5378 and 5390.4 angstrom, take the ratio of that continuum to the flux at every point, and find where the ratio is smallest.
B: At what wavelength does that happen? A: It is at 5387.33 angstrom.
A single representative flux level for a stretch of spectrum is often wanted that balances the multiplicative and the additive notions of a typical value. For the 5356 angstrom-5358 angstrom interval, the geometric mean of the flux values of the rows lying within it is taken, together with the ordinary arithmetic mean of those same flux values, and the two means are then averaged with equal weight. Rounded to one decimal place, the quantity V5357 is 9.9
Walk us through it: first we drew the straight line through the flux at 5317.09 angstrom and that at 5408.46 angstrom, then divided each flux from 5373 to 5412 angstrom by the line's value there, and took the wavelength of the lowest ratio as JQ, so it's 5397.27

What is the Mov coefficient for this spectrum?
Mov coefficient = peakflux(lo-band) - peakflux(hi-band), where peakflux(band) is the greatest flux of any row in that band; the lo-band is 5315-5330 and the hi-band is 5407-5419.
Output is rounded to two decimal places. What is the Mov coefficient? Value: -1.49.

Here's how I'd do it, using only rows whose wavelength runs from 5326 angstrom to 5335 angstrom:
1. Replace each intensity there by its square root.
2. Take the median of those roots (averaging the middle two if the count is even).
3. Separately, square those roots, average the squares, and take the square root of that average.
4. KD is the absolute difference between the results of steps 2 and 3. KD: 0.11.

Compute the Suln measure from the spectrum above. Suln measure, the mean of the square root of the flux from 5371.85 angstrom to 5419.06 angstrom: 3.02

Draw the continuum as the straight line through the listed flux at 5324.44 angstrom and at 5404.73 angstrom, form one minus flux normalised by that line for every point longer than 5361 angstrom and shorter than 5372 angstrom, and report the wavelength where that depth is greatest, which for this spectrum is 5371.23 angstrom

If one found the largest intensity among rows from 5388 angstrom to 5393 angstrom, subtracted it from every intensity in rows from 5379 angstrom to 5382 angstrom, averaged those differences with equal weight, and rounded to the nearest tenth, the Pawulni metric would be 0.0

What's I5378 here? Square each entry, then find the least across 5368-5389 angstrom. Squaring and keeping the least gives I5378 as 41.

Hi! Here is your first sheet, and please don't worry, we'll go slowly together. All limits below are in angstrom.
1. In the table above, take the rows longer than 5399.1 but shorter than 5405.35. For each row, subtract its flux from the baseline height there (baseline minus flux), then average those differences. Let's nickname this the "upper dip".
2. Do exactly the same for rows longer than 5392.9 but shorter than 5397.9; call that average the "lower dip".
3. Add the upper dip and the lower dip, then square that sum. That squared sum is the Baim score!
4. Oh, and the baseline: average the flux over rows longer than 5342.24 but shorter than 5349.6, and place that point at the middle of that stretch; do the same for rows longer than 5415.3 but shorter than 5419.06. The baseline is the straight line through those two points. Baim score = 1.2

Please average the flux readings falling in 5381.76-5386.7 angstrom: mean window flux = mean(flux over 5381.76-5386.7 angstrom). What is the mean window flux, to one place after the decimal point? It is 9.5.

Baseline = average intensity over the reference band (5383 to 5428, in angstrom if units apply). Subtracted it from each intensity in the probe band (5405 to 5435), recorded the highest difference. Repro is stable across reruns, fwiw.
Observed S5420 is 1.4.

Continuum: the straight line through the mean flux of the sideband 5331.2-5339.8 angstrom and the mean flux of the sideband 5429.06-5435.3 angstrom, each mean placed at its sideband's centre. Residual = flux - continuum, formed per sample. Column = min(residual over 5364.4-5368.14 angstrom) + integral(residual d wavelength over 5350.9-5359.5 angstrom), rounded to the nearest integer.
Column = 11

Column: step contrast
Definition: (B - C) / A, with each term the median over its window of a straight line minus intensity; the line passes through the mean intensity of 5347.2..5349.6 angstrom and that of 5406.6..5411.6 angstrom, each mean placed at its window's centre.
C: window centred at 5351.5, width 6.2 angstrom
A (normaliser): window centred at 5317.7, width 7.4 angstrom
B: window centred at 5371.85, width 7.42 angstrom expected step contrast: -0.3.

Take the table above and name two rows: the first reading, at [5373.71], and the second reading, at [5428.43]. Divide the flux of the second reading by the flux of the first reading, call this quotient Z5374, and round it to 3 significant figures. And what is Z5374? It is 1.05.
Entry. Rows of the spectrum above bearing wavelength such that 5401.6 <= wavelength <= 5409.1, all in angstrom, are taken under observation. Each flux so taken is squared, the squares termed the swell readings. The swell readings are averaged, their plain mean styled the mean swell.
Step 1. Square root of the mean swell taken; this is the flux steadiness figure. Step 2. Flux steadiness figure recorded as 8.5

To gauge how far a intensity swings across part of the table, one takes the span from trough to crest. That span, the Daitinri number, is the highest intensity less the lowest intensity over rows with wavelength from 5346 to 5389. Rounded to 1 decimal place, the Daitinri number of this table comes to 4.1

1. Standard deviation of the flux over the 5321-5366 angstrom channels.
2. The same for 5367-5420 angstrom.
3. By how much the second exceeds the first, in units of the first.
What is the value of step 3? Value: -0.03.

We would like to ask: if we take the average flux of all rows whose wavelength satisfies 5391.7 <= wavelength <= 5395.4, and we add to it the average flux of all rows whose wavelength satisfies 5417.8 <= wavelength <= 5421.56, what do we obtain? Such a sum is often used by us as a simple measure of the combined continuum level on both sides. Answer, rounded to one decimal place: 18.7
